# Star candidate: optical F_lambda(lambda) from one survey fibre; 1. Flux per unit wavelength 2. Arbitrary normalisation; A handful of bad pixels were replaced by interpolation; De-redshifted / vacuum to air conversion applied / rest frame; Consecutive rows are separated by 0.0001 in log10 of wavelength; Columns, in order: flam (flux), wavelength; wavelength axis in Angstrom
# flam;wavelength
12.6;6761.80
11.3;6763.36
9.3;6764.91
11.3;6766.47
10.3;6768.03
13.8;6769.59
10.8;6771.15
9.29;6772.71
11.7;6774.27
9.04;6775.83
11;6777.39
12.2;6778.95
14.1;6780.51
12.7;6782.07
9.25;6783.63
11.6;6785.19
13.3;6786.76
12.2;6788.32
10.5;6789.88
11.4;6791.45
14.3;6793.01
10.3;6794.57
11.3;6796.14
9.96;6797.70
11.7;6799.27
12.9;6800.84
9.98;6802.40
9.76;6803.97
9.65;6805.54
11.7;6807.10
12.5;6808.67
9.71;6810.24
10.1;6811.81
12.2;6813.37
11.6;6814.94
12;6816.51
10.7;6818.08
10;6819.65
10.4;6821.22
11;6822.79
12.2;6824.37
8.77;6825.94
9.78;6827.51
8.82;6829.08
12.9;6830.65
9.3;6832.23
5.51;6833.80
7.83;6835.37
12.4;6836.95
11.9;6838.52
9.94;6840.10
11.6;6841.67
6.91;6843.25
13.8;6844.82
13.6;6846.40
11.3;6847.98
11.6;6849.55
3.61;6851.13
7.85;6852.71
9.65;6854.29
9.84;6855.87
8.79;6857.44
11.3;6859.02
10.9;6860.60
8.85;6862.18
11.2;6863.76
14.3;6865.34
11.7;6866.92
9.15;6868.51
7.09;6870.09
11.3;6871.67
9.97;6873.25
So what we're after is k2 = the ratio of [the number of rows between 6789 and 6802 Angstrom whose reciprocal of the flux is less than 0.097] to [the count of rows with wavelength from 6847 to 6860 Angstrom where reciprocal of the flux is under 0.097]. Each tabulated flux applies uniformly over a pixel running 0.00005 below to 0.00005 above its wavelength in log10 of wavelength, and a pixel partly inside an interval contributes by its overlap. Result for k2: 2.0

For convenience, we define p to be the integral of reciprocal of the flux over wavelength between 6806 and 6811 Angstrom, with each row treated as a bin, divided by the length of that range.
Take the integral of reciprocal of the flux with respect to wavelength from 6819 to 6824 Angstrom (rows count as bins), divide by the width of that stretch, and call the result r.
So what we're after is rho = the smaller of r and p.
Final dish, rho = 0.0904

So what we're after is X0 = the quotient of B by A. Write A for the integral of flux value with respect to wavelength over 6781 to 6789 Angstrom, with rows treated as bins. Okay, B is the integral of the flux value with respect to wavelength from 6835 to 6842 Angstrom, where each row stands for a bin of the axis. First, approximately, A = 95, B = 76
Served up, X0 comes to 0.80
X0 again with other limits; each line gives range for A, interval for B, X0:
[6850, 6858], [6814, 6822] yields 1.36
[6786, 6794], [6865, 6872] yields 0.74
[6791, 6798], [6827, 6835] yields 0.91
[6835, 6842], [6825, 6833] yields 1.05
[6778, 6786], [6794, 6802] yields 0.94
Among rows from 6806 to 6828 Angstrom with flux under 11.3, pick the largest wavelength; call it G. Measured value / 6827.51 Angstrom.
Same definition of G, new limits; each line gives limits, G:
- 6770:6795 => 6794.57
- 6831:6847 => 6843.25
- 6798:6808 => 6805.54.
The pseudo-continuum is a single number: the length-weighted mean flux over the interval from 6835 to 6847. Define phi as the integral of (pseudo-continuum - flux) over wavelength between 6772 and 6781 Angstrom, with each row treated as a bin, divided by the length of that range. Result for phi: -0.08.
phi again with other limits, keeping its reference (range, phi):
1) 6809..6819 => -0.04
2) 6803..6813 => 0.44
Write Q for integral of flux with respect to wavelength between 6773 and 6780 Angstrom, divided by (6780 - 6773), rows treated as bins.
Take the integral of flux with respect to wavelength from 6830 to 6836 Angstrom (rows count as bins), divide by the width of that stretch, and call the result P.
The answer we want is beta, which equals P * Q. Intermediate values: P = 8.8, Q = 11.0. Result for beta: 97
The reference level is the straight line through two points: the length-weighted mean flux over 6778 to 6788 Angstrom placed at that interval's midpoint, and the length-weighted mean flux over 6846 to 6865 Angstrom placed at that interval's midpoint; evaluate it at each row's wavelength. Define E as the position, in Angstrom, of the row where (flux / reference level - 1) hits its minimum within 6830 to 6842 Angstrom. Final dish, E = 6833.80 Angstrom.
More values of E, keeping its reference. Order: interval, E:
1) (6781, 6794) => 6783.63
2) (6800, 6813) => 6805.54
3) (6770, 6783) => 6775.83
